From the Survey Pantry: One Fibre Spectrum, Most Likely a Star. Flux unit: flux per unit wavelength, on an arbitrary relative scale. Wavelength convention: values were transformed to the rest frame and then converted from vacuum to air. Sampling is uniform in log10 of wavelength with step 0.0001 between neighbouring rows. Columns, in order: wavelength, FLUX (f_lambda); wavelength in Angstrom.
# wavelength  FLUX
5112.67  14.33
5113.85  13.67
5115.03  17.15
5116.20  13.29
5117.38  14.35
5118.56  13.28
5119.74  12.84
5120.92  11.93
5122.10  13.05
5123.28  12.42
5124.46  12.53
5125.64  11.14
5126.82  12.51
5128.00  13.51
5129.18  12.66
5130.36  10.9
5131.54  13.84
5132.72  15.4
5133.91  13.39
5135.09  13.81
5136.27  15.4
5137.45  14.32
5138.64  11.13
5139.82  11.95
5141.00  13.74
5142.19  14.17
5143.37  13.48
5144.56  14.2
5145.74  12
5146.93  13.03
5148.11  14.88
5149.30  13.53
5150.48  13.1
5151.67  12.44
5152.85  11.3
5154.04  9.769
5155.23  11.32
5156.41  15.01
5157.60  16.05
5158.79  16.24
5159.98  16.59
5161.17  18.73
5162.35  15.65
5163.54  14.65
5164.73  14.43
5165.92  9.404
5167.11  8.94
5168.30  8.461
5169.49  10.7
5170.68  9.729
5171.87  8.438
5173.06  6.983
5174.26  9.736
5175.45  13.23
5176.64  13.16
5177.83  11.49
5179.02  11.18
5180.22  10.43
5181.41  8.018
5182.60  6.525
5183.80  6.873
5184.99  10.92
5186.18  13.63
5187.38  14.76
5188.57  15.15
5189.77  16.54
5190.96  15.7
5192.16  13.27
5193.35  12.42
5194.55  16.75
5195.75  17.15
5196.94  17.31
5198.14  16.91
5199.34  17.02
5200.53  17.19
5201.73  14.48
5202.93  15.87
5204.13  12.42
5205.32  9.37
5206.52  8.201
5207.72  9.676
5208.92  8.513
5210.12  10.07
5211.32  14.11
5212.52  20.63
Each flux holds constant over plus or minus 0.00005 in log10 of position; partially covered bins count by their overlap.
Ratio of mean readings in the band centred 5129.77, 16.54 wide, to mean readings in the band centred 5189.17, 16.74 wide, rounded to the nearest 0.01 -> 1.00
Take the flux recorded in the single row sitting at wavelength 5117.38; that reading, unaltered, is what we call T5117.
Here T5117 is 14.35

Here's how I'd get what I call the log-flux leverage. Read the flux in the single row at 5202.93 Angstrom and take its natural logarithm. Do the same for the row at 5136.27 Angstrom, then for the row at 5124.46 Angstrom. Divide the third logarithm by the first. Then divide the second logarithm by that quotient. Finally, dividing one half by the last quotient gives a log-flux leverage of 0.17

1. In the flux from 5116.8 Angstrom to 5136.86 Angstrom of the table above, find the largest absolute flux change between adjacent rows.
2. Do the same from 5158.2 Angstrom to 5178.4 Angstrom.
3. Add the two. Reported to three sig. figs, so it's 7.97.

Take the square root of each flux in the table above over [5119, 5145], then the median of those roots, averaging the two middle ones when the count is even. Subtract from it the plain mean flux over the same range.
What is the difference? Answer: -9.5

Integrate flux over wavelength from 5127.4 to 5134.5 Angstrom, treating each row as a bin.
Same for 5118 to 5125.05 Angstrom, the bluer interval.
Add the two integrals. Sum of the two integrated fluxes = 184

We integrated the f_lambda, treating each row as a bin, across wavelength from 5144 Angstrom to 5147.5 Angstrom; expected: 46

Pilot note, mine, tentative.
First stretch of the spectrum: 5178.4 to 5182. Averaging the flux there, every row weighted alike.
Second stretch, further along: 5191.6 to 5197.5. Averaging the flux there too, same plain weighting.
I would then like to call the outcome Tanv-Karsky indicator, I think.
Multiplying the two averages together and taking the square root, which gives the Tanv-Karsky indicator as 12.3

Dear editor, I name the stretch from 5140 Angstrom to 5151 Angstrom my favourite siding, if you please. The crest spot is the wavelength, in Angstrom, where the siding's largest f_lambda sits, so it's 5148.11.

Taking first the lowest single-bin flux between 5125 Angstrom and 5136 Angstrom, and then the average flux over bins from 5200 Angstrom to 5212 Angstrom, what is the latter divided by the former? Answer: 1.10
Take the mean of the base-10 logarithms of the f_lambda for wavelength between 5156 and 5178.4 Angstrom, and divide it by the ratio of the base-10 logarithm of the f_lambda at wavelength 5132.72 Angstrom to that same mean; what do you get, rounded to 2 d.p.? 0.98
